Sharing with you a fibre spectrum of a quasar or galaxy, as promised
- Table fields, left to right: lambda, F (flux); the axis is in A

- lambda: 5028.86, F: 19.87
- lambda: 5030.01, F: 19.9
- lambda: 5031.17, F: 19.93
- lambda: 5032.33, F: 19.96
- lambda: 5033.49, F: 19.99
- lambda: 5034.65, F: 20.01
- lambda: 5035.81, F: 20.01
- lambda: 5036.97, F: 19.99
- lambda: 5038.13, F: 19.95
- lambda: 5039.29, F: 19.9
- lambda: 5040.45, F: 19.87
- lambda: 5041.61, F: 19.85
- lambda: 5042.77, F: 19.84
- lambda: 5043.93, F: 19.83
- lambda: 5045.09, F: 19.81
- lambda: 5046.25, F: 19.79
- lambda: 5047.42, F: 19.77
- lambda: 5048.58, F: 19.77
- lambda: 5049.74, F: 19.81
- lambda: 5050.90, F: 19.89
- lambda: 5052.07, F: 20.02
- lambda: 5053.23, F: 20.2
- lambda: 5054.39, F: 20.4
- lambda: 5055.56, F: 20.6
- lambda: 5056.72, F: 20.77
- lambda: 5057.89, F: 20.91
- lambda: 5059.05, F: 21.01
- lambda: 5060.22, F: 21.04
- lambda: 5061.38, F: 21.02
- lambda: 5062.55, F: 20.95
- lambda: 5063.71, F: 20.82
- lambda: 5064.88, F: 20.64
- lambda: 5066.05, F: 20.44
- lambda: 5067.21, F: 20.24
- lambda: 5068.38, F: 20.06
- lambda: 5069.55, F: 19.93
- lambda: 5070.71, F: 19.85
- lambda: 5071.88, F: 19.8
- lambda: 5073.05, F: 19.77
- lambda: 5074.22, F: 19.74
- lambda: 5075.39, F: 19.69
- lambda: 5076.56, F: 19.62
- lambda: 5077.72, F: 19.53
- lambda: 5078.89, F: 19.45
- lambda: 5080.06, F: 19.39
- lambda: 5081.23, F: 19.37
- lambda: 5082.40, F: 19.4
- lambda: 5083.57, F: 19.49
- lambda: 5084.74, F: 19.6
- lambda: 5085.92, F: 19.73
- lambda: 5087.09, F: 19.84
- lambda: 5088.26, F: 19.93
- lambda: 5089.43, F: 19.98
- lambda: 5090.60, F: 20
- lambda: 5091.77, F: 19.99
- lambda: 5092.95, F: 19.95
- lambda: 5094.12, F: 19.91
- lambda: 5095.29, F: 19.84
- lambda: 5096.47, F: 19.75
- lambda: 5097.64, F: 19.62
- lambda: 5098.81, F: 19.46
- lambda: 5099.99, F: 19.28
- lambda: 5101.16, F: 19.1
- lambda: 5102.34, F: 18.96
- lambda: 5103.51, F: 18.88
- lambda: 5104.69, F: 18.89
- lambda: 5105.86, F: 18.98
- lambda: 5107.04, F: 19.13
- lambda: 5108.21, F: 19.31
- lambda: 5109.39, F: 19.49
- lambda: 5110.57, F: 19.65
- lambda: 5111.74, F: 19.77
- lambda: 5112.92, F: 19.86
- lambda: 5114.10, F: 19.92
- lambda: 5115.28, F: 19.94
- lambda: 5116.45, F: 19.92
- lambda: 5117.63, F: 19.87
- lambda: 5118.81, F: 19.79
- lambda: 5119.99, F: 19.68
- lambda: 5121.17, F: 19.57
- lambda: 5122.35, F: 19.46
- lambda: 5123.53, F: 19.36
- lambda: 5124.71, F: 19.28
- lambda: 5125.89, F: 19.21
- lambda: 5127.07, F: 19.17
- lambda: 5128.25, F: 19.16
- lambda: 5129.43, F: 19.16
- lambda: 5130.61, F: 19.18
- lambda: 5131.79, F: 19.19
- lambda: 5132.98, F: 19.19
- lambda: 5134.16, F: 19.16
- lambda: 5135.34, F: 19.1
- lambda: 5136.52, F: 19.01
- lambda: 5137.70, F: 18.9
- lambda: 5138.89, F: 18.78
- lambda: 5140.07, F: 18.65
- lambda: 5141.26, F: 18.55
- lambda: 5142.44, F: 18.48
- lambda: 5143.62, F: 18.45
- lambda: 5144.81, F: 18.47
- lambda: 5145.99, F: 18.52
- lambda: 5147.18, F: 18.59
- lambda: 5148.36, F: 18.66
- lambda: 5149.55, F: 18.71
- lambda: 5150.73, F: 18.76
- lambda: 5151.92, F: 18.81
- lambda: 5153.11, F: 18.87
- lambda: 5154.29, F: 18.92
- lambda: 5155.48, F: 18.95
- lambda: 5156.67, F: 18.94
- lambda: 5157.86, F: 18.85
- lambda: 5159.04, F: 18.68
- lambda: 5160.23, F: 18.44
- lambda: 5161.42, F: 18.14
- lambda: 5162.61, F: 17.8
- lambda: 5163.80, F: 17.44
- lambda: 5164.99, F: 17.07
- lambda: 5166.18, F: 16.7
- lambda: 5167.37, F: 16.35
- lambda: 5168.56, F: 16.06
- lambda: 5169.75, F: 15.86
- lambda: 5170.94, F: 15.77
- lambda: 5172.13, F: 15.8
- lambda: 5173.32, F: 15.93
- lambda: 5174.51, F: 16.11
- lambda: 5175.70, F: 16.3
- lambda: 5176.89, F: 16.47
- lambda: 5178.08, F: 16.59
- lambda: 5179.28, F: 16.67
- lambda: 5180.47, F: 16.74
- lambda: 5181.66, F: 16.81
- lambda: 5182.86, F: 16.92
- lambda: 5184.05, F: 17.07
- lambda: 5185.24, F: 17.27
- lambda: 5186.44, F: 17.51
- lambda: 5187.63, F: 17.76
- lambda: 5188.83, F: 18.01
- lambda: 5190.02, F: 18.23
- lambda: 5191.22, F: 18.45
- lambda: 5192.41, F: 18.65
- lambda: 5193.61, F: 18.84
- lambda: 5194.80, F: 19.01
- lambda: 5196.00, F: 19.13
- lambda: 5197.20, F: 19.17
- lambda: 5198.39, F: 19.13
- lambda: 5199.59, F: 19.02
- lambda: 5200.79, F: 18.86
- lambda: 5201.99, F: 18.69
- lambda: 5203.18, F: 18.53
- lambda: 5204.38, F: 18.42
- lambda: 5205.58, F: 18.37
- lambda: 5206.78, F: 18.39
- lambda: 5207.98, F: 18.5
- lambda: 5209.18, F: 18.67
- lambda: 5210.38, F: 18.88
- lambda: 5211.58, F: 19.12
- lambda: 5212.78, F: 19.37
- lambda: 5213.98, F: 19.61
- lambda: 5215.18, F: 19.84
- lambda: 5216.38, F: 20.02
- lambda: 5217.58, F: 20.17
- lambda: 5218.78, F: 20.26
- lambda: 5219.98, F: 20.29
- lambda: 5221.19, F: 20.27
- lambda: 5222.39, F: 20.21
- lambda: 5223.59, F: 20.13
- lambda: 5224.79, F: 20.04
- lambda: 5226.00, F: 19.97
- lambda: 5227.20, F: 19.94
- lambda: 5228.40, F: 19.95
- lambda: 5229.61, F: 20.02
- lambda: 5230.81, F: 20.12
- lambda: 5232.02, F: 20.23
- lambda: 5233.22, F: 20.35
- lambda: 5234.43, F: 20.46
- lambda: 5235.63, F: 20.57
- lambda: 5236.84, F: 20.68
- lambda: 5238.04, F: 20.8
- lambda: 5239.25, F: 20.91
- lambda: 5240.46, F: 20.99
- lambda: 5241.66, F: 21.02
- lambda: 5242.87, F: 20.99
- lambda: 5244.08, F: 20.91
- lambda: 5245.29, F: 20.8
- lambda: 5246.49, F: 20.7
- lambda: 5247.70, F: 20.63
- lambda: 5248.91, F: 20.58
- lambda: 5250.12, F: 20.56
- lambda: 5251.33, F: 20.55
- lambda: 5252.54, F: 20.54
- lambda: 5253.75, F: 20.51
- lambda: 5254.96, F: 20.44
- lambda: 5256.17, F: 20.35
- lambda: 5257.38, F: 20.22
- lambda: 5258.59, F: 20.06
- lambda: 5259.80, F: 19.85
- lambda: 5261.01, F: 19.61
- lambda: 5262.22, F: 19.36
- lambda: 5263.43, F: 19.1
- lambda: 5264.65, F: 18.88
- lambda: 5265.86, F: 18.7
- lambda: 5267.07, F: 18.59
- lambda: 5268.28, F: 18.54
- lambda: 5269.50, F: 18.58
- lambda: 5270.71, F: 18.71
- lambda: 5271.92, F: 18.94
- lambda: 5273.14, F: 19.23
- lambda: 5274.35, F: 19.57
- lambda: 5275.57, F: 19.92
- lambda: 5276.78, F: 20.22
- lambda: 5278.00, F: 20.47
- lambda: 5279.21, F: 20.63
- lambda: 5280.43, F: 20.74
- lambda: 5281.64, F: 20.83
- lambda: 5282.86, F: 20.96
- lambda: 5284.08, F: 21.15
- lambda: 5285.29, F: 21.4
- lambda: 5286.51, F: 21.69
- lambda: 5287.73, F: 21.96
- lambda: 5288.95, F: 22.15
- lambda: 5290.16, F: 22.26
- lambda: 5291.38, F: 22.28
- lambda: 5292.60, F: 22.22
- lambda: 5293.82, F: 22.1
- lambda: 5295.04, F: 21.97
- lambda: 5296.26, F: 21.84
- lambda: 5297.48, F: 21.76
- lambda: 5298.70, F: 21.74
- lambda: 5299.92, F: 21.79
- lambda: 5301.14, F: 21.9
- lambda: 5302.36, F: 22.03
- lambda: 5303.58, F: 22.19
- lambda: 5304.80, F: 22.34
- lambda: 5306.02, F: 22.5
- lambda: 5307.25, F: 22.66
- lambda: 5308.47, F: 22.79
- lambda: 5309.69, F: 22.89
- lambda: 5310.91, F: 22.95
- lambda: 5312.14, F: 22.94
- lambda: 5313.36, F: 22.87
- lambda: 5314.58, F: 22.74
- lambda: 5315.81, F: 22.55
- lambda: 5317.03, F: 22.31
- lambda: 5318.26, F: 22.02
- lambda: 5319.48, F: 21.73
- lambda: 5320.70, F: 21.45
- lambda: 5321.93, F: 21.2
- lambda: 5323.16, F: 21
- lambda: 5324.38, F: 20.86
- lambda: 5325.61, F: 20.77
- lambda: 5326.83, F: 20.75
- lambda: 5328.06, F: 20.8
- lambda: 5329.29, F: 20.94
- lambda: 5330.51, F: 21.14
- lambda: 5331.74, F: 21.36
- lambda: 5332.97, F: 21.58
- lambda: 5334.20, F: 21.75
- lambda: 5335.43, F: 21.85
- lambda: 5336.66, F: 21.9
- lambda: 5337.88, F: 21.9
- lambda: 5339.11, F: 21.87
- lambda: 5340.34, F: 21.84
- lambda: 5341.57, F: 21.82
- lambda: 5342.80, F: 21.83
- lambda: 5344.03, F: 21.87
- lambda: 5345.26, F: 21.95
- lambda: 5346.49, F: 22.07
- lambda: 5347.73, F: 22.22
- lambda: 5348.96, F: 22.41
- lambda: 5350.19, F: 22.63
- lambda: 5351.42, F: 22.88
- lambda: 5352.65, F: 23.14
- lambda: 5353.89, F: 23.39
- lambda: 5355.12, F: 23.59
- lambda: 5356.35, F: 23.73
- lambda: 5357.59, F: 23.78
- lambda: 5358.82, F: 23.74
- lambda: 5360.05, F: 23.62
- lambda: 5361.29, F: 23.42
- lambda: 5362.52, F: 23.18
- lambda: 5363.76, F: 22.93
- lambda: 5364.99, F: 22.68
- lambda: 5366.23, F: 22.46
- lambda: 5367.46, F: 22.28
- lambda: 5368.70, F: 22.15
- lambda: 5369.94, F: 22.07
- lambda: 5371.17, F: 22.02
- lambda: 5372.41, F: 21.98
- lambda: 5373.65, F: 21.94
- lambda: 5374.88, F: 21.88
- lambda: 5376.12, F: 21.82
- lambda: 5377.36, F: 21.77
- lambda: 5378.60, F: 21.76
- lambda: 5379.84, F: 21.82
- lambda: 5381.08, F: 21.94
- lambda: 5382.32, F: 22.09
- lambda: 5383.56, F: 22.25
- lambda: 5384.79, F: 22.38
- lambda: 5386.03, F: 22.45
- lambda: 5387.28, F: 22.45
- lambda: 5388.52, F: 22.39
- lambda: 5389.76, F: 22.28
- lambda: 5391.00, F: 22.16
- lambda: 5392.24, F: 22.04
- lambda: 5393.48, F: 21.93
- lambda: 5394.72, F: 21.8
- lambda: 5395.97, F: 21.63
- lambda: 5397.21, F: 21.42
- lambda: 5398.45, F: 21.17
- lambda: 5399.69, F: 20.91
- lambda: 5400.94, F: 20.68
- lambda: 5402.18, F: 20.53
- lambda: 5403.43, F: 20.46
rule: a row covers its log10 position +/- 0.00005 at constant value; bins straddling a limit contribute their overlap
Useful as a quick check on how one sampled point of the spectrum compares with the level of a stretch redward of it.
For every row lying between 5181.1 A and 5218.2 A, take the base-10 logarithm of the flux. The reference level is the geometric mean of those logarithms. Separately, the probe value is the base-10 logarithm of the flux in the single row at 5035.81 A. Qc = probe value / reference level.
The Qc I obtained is 1.03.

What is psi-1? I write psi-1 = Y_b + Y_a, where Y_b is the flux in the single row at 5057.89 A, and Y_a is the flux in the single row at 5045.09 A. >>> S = 40.7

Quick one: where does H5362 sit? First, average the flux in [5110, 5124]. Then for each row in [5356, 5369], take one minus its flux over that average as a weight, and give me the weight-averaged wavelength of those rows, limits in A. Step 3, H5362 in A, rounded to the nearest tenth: 5361.9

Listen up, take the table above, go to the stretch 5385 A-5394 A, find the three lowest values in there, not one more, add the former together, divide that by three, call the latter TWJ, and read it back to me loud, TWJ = 22.0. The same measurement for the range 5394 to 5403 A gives 20.7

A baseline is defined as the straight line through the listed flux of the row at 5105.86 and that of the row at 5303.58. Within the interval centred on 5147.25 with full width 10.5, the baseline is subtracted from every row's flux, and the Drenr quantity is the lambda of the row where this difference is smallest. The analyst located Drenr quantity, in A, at 5143.62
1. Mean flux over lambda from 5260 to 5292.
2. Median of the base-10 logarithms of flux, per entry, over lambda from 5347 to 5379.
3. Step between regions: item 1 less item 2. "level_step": 18.8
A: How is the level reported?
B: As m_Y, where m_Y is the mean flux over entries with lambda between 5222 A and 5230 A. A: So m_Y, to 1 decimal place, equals 20.0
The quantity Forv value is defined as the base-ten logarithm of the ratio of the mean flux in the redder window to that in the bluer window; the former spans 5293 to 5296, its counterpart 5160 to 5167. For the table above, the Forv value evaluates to 0.10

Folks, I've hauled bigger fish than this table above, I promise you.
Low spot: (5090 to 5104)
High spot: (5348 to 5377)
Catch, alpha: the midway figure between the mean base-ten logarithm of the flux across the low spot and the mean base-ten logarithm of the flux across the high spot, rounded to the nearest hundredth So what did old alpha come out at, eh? 1.32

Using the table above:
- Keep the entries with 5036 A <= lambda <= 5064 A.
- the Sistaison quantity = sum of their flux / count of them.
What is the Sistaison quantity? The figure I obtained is 20.2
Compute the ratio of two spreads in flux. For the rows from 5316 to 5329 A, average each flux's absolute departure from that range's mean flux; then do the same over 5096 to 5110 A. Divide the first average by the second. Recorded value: 1.9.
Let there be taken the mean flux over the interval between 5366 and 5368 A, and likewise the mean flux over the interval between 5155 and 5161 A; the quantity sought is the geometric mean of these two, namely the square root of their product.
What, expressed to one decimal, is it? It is 20.5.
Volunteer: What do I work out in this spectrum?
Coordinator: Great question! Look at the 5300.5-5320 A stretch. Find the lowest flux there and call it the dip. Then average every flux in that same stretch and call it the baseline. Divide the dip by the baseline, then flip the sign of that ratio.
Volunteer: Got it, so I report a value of -0.967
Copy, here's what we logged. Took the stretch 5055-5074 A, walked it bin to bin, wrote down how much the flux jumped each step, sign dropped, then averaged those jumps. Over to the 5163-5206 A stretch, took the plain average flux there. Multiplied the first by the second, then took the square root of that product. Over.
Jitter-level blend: 1.41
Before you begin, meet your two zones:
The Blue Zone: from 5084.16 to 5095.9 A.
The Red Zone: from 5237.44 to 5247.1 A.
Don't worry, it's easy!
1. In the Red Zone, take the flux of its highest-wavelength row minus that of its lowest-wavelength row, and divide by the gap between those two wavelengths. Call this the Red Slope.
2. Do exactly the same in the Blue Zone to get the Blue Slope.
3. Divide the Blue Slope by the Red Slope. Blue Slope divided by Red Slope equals -1.9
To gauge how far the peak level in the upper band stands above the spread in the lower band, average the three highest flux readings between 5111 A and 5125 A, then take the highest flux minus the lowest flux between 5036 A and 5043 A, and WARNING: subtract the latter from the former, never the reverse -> 19.8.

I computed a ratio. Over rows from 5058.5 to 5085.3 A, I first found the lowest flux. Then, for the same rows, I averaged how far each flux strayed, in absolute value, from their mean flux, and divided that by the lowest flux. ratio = 0.026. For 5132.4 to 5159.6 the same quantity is 0.010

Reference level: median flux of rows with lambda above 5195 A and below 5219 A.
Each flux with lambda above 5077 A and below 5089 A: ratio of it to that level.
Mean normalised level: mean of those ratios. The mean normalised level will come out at 1.03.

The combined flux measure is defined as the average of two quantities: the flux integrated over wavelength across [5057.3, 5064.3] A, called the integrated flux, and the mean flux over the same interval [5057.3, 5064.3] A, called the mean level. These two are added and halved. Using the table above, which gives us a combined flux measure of 84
